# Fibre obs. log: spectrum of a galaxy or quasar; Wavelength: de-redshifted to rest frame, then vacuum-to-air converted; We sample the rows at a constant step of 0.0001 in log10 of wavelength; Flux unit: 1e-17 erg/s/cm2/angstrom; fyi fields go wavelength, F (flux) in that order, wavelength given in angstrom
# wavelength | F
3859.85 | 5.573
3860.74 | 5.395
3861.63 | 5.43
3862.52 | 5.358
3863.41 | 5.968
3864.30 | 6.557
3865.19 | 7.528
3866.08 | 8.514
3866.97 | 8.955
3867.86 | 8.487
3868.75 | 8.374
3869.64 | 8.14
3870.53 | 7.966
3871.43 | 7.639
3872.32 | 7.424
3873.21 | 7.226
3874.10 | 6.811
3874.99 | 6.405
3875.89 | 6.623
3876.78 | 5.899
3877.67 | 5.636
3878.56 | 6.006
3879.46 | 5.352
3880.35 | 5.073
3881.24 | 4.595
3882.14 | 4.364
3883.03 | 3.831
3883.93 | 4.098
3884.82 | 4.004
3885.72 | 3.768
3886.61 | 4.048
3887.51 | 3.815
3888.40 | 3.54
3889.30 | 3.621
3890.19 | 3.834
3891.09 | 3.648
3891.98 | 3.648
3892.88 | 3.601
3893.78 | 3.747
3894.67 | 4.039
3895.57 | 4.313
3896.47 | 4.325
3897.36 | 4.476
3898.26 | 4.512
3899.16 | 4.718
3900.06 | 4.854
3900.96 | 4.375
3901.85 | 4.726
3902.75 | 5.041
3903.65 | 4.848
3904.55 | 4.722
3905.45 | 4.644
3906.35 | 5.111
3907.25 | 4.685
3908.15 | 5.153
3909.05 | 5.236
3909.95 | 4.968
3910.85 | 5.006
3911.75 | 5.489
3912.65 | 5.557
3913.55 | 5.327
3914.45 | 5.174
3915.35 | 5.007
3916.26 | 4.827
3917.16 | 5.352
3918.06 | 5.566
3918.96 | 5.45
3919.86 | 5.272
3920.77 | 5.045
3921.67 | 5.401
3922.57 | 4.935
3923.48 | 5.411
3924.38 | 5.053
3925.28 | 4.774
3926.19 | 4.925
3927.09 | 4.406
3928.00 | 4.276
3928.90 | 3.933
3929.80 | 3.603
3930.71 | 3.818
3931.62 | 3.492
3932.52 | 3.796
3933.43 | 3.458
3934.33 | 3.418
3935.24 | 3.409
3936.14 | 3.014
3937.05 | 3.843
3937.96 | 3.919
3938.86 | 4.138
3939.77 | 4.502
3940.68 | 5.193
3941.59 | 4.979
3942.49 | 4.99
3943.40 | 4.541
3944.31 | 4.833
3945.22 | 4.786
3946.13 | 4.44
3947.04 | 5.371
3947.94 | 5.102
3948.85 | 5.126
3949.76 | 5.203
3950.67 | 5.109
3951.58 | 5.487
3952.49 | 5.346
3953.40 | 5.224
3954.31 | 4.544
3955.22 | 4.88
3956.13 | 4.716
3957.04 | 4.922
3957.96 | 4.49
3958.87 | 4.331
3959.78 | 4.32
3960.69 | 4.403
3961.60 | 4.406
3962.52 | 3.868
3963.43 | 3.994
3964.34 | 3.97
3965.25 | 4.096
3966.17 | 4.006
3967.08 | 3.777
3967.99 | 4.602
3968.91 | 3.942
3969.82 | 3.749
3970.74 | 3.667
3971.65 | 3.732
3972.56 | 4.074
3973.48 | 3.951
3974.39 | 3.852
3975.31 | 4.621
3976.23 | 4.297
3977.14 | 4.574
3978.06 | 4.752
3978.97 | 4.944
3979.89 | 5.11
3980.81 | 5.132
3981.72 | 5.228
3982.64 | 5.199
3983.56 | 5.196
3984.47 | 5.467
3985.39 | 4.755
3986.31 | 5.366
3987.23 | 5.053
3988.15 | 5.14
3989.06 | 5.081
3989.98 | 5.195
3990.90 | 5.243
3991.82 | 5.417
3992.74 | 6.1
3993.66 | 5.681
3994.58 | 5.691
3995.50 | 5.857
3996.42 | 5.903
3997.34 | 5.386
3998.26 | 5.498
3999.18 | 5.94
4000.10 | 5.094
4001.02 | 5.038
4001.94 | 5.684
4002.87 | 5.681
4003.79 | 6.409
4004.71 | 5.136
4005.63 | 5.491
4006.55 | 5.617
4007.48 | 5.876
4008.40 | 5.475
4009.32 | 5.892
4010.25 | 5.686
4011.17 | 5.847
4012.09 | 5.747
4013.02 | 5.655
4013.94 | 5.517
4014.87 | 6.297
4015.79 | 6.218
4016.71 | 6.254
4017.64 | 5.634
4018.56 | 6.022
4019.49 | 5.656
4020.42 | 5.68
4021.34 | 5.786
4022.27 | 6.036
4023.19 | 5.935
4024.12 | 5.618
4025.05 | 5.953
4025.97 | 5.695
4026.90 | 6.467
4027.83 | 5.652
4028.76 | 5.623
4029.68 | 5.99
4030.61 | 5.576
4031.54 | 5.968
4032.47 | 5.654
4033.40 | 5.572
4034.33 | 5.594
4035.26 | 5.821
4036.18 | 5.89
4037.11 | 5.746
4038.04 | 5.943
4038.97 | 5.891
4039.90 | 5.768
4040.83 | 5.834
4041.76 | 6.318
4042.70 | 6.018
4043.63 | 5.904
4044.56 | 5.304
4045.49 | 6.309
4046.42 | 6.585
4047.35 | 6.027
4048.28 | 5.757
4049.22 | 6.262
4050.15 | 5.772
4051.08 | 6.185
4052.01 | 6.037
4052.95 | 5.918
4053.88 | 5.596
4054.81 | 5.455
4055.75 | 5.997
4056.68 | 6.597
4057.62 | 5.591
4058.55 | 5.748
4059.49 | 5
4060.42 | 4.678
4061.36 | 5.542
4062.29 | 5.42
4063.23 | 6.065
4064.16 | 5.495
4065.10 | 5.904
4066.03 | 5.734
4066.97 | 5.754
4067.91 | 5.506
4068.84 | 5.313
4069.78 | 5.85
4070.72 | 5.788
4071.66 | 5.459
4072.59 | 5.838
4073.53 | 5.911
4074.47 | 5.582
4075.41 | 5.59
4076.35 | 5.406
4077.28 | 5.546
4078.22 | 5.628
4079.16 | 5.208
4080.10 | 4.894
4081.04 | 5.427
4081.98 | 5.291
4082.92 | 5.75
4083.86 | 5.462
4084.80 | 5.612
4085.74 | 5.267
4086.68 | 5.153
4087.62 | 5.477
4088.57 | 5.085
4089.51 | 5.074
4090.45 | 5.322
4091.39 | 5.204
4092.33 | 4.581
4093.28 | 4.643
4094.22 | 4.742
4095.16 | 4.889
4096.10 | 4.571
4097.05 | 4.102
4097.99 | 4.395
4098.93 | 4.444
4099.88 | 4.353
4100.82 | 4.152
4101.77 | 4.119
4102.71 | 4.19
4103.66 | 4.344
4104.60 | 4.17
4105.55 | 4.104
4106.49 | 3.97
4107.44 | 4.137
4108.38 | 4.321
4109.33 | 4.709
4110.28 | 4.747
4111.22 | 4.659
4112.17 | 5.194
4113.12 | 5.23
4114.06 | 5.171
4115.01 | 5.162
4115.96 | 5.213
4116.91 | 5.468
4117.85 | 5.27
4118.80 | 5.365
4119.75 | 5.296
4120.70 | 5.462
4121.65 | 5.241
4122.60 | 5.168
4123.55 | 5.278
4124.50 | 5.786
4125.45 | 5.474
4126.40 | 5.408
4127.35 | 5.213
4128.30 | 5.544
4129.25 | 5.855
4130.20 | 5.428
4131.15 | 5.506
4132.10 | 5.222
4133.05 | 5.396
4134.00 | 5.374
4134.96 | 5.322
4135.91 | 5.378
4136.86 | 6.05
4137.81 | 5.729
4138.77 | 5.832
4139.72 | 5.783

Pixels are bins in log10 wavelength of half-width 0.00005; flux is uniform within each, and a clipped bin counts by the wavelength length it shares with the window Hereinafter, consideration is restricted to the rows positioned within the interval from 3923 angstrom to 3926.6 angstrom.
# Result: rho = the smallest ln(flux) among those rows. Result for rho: 1.56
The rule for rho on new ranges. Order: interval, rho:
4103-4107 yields 1.38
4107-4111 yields 1.42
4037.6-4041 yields 1.75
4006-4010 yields 1.70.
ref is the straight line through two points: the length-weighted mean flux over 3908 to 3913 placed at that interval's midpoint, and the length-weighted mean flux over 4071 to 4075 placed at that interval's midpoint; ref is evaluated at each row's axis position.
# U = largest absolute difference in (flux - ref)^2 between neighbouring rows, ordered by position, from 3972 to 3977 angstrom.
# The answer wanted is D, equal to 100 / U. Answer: 55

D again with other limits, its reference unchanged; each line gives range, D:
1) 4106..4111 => 101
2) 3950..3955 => 154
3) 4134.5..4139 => 450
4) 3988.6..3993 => 254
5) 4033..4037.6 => 1532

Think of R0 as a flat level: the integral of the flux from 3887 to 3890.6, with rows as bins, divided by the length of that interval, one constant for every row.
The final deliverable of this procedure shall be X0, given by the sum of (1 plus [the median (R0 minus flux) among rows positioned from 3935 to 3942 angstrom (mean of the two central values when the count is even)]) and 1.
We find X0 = 1.68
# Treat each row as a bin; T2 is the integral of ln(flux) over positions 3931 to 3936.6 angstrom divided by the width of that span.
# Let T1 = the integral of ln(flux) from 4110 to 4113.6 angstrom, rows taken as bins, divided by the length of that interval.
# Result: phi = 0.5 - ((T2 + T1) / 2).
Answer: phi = -0.92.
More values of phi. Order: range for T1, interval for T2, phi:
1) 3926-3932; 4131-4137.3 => -1.04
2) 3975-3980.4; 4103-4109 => -0.99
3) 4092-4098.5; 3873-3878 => -1.19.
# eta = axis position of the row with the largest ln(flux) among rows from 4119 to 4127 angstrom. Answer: 4124.50 angstrom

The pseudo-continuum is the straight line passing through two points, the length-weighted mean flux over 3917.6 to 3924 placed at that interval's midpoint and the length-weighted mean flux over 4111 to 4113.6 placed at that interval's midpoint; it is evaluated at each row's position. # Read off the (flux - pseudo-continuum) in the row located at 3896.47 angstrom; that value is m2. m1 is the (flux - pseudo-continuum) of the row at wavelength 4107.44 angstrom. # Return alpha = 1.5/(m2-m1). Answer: -22.9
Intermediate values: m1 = -0.9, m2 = -1.0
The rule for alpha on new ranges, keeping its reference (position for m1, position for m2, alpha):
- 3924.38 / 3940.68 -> 9.4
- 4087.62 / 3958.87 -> -1.2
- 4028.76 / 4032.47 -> 42.3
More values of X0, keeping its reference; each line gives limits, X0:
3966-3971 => 1.85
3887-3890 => 2.09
